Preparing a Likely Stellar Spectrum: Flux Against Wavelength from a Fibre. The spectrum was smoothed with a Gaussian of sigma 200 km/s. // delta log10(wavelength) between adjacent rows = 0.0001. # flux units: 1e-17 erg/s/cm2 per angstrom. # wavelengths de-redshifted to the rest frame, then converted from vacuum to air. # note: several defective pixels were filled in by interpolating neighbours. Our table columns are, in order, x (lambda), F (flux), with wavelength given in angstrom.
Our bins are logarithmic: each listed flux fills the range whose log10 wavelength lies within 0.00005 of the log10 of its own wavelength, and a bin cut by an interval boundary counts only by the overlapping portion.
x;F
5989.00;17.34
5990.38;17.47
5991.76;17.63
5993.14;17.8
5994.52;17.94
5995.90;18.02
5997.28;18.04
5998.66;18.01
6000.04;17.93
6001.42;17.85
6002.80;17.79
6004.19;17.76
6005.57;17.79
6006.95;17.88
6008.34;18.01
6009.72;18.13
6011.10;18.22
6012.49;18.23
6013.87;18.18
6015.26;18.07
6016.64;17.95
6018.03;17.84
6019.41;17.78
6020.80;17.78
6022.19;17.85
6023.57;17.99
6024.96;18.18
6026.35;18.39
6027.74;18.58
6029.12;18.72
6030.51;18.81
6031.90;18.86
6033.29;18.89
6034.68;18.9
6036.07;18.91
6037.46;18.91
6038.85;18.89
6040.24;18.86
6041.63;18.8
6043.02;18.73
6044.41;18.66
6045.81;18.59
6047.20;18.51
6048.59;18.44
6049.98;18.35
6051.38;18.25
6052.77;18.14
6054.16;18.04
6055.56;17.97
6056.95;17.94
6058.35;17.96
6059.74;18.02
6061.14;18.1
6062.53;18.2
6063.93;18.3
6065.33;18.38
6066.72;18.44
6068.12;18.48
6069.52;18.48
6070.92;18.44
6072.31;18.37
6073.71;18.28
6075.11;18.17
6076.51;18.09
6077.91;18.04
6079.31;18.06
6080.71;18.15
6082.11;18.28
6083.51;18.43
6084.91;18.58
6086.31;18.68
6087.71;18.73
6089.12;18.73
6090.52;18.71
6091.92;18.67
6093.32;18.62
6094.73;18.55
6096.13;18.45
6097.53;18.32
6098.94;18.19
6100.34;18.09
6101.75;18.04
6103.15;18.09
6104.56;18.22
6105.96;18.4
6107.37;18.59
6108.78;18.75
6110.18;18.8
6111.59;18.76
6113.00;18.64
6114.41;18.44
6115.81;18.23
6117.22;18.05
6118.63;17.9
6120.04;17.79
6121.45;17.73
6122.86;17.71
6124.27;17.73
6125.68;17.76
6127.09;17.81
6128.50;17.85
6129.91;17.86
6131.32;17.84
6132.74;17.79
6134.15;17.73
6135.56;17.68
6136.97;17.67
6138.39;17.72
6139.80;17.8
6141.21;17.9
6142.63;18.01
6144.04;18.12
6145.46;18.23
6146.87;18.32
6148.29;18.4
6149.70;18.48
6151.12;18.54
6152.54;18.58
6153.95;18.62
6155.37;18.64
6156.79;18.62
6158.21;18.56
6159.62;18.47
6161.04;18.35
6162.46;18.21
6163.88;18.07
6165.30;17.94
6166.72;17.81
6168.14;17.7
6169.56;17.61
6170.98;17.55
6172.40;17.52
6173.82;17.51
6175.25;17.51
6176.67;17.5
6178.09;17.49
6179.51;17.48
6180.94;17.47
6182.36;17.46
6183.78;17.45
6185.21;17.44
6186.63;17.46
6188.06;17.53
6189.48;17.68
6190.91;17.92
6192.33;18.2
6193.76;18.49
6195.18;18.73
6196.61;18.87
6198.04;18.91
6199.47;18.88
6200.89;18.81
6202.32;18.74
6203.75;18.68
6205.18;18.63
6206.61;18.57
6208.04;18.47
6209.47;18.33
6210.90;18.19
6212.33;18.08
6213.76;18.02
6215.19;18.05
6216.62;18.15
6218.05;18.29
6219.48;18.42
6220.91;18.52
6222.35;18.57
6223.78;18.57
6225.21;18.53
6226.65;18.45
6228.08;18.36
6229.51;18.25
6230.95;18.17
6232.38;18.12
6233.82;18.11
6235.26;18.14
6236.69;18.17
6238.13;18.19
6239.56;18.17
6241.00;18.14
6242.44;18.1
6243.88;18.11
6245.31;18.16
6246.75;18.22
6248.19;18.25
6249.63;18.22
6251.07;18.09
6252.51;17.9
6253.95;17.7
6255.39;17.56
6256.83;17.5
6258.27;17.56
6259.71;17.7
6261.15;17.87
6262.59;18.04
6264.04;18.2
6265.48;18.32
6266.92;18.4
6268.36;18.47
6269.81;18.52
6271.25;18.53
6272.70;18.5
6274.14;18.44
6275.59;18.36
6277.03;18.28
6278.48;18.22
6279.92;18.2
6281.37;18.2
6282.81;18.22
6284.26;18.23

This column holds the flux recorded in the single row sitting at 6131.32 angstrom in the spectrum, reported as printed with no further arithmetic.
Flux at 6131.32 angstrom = 17.84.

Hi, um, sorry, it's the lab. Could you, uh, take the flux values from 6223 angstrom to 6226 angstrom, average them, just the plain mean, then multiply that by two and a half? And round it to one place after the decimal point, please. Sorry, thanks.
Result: 46.4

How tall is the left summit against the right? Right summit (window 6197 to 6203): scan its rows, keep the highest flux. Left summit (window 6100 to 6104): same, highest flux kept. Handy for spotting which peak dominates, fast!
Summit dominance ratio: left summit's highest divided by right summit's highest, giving 0.96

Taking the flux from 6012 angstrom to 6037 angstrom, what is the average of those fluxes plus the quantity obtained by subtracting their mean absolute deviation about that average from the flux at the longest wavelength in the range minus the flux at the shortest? 18.6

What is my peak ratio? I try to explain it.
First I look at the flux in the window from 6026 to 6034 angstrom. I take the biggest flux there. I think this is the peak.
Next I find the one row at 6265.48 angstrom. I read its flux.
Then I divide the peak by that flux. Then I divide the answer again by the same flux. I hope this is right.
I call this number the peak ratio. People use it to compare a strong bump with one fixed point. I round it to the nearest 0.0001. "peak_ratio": 0.0563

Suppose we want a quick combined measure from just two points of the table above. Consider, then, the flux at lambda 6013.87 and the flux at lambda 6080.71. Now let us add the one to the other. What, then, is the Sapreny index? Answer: 36.3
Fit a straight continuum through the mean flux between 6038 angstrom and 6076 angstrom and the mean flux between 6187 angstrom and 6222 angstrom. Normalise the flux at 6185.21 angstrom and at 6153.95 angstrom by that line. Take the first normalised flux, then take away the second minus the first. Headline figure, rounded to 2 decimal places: 0.88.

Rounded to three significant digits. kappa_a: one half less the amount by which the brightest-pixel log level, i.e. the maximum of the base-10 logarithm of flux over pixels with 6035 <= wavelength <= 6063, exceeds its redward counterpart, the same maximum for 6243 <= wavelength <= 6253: 0.485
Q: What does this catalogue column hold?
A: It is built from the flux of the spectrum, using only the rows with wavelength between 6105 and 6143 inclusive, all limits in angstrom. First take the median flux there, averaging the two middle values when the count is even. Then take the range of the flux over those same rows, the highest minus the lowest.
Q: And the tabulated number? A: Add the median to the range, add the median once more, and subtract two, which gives 34.8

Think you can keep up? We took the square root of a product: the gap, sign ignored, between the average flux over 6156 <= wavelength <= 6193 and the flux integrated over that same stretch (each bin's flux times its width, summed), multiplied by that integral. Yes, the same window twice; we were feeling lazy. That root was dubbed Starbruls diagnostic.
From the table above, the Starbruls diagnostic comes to 649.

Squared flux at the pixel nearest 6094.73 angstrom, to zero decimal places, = 344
